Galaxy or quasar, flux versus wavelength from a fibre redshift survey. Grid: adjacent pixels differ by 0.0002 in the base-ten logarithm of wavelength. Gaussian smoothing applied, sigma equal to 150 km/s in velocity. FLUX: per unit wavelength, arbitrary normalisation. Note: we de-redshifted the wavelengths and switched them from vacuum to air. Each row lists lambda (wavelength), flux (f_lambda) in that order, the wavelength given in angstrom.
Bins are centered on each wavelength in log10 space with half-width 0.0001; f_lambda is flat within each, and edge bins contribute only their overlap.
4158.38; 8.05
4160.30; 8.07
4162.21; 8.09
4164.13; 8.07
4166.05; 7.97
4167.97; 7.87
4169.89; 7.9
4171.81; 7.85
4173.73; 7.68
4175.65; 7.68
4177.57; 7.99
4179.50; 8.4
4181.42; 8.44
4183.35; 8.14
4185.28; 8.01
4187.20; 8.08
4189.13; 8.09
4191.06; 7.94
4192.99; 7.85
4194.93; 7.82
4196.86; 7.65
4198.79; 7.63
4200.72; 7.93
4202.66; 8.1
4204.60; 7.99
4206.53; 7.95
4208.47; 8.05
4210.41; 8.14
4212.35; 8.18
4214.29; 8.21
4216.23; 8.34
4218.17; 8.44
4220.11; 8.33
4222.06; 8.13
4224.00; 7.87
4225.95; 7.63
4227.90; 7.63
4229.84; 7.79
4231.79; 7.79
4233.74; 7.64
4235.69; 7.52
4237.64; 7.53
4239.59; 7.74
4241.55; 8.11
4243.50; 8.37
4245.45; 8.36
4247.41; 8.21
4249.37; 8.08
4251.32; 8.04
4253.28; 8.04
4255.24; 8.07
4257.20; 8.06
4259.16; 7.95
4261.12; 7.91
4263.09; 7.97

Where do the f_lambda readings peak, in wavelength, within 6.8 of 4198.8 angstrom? 4202.66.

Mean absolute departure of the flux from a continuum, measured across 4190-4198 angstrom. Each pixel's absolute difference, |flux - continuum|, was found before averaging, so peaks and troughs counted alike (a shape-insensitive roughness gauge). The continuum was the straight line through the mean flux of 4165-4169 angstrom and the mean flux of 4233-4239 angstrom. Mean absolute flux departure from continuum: 0.09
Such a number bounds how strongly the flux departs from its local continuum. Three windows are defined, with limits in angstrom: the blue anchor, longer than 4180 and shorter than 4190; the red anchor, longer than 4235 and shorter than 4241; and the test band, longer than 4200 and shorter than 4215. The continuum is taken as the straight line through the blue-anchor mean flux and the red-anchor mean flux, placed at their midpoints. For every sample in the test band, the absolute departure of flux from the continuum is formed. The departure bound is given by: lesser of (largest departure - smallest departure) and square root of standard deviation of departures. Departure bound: 0.34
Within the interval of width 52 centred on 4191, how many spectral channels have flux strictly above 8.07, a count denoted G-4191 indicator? 10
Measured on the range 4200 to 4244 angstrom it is 10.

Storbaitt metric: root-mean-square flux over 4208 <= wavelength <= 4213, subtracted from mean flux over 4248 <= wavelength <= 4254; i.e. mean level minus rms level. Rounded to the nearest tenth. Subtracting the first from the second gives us -0.1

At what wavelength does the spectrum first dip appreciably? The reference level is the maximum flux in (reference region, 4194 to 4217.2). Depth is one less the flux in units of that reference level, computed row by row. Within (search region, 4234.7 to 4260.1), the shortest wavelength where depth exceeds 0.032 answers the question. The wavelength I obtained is 4235.69 angstrom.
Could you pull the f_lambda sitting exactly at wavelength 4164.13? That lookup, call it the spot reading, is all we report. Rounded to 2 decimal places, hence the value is 8.07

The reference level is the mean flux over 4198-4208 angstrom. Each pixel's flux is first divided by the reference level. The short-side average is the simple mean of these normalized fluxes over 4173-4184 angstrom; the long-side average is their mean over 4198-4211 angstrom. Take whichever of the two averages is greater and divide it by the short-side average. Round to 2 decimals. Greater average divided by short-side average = 1.00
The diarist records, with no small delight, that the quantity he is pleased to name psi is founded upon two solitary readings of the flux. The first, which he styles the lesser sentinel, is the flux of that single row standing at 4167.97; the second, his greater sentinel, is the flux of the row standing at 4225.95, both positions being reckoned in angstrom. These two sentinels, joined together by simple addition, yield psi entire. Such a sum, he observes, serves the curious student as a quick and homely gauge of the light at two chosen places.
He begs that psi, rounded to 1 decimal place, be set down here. 15.5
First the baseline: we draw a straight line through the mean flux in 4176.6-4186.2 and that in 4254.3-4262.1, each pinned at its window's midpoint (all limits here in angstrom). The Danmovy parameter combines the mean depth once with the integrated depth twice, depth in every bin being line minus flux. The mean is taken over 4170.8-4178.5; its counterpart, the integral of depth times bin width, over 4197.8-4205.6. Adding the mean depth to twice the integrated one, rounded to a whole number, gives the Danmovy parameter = 4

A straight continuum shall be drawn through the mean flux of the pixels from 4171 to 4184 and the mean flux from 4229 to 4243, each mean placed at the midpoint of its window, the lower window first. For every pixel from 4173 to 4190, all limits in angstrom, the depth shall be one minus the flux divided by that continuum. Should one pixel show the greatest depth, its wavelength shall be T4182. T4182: 4173.73 angstrom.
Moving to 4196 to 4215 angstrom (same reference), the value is 4198.79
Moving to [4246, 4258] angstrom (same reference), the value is 4251.32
